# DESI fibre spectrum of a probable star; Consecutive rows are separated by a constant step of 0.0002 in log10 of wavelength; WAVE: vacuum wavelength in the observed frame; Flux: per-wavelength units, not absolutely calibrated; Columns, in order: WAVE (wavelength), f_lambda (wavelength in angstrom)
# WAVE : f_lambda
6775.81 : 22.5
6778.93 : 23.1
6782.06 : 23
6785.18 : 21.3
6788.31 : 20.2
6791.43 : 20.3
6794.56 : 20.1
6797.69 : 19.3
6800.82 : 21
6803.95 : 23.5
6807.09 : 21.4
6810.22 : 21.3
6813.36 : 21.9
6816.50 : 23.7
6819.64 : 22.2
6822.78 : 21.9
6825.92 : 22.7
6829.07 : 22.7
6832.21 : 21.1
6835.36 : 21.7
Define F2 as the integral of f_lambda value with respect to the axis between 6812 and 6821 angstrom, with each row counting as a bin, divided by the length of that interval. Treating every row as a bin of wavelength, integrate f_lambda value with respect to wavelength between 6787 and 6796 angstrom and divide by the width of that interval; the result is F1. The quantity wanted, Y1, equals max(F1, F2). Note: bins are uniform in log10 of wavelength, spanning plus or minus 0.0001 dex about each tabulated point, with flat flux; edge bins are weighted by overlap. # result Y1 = 22.6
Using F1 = 20.2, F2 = 22.6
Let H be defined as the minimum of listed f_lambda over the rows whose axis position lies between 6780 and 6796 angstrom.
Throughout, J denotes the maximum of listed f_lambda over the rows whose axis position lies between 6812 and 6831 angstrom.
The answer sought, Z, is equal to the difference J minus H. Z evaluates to 3.6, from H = 20.1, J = 23.7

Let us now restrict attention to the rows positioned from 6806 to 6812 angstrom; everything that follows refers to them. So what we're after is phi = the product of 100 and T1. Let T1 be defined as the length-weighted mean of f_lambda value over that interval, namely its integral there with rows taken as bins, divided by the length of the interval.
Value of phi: 2137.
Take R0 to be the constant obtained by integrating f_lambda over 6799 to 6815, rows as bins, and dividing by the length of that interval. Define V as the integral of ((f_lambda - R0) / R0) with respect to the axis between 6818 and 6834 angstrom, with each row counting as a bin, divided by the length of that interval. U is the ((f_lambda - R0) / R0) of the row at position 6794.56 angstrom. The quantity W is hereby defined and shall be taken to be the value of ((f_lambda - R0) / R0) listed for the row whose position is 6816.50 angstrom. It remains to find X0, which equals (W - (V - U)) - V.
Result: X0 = -0.02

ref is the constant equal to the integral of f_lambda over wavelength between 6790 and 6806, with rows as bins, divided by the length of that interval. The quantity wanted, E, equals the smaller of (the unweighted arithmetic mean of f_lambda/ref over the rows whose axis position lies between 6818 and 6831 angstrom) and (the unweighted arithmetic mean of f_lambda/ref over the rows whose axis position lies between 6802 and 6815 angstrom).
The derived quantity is 1.06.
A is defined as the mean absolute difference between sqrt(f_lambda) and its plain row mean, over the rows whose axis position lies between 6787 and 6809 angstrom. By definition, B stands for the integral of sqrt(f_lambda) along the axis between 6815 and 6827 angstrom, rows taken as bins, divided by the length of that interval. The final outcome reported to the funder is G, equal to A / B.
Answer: 0.022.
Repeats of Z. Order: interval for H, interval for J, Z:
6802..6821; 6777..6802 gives 1.8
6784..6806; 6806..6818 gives 4.4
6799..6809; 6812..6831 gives 2.7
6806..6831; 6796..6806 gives 2.2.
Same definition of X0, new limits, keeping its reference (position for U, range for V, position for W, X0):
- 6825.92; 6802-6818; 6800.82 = -0.04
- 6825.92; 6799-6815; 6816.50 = 0.13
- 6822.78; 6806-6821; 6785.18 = -0.05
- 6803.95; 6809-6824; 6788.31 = -0.03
